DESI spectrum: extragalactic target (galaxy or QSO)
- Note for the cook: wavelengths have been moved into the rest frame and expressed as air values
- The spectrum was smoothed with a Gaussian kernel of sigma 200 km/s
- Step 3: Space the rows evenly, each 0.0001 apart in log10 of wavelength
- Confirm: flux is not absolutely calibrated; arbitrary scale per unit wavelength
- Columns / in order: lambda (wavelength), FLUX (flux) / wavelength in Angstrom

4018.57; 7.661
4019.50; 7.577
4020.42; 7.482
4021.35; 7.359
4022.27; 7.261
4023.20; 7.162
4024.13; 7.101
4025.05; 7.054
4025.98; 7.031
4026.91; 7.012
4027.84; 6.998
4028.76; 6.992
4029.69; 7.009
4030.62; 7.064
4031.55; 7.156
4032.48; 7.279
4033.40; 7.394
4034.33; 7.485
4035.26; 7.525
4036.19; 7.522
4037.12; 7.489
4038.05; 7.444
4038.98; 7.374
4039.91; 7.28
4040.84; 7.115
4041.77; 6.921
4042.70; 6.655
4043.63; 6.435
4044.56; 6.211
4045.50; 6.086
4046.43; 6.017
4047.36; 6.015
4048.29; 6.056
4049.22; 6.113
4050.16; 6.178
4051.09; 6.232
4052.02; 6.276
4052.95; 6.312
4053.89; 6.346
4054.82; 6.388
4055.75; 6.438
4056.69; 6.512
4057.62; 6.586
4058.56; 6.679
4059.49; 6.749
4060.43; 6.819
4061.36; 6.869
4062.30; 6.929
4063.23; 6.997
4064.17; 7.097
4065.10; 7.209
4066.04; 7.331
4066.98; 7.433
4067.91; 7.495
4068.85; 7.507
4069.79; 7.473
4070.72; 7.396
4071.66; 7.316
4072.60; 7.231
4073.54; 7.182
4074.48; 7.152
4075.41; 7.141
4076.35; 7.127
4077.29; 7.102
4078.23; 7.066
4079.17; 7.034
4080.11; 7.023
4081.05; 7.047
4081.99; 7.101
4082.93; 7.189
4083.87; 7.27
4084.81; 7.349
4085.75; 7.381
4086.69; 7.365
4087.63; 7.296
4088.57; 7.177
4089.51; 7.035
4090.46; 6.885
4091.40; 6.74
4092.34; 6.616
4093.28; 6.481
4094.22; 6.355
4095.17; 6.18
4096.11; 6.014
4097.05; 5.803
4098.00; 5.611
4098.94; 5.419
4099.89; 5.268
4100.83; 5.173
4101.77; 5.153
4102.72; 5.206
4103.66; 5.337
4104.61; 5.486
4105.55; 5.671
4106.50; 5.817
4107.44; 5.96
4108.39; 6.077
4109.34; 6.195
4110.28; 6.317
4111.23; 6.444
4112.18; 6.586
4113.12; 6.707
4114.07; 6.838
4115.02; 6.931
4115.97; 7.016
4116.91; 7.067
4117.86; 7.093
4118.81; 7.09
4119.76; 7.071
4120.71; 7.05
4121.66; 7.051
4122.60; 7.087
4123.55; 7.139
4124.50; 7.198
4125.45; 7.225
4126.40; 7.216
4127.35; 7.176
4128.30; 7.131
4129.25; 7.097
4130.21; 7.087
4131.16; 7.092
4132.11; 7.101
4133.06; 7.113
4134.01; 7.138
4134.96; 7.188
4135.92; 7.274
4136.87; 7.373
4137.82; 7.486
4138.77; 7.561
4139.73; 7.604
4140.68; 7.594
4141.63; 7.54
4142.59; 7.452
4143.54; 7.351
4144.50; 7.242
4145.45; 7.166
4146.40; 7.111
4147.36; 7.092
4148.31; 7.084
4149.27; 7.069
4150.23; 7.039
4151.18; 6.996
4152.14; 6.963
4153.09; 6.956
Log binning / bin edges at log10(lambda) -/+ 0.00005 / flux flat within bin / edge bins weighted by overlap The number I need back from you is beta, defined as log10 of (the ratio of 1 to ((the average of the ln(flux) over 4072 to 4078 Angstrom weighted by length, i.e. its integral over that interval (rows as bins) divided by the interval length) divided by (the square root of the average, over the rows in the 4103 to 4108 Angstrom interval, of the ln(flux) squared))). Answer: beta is -0.055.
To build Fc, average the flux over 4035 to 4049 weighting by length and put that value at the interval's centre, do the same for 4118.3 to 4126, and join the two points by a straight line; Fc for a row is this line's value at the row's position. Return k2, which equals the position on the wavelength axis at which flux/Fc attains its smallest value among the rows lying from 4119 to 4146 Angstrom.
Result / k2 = 4121.66 Angstrom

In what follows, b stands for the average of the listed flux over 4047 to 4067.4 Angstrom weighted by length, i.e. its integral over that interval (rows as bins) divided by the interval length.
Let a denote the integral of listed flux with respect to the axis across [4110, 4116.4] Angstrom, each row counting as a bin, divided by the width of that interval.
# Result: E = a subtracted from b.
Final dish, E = -0.07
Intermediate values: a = 6.7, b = 6.62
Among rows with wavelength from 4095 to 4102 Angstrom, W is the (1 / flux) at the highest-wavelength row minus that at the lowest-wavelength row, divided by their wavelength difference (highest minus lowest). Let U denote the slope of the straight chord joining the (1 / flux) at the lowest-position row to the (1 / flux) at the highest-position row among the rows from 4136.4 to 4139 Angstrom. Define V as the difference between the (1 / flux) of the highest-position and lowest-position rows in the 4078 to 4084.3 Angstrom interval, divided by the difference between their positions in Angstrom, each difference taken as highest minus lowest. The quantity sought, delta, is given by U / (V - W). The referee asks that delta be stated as 0.3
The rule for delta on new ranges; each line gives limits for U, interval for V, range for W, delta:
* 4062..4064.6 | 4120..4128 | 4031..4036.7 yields -1.7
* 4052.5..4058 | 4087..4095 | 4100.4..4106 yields -0.2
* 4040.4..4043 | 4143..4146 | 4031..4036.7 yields 1.6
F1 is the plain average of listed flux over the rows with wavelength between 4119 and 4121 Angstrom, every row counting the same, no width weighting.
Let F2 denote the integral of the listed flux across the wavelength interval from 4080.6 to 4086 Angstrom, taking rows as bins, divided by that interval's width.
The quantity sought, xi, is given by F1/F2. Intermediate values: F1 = 7.1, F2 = 7.2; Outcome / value 0.98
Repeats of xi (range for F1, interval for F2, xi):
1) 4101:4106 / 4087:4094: 0.78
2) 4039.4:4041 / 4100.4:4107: 1.33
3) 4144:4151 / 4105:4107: 1.24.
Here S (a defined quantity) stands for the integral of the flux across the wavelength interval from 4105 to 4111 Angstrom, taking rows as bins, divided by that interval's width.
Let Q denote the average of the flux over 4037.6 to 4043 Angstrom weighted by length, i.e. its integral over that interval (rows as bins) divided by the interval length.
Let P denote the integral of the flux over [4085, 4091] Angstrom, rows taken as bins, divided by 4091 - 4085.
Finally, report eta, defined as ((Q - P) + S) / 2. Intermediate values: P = 7.19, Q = 7.15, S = 6.02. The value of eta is 2.99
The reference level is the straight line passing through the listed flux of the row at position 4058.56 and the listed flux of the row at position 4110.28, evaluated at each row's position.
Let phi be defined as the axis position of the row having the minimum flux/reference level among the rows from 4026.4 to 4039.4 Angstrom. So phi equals 4027.84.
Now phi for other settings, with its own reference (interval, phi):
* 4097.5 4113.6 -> 4101.77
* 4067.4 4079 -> 4078.23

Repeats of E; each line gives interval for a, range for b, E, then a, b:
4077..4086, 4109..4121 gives -0.35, 7.2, 6.80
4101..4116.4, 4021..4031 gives 1.01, 6.1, 7.09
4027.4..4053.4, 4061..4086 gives 0.39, 6.8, 7.20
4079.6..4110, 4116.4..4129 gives 0.79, 6.3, 7.13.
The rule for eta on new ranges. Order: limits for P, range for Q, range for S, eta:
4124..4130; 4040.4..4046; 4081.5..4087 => 3.34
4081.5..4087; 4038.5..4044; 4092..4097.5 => 2.97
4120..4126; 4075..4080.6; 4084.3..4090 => 3.60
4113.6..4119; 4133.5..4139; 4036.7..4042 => 3.81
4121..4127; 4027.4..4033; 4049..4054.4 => 3.09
